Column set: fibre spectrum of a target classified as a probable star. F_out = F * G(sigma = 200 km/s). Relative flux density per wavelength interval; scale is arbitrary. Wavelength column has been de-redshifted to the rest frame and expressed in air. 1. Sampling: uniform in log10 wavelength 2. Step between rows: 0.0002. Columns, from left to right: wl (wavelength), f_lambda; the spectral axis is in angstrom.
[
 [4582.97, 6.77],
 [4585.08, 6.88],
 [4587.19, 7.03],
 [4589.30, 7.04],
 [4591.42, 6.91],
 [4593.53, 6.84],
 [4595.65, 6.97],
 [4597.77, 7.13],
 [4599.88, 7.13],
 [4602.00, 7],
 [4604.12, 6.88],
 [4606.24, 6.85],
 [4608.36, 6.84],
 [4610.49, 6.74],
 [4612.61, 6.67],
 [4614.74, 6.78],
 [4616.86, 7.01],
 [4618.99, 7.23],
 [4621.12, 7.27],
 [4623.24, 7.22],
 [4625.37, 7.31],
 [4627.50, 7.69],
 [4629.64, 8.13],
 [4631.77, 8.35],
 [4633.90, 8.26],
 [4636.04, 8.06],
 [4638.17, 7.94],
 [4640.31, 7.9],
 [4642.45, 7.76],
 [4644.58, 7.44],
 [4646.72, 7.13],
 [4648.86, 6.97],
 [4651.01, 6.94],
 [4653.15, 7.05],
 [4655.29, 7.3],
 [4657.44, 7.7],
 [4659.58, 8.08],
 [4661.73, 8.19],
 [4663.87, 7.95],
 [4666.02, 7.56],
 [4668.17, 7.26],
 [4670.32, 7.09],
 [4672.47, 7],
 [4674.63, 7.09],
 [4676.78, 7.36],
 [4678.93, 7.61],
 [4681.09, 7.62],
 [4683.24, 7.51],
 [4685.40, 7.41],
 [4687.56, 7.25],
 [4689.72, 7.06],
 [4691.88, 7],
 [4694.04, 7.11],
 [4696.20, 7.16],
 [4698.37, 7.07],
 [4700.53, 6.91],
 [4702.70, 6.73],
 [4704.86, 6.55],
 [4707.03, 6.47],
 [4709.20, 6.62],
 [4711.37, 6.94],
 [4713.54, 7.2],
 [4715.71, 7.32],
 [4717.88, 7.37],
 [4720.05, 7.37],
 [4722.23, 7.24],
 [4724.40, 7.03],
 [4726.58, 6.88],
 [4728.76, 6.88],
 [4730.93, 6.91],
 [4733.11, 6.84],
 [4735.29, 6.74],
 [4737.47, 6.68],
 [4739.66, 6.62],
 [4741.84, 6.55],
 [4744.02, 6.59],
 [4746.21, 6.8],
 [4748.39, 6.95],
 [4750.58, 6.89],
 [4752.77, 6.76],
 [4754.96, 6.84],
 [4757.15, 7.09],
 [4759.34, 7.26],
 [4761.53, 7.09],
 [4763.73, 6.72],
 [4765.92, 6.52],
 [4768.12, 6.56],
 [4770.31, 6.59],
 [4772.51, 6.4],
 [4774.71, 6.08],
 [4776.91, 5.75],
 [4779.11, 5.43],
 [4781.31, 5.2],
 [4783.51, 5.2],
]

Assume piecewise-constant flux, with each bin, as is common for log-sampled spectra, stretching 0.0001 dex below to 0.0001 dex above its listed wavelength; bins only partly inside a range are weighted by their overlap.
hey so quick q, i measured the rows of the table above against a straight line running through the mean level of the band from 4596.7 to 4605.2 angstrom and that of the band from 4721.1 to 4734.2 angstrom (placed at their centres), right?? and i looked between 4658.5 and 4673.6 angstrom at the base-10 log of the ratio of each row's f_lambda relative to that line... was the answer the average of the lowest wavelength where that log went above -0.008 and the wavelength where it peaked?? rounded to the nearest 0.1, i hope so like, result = 4660.7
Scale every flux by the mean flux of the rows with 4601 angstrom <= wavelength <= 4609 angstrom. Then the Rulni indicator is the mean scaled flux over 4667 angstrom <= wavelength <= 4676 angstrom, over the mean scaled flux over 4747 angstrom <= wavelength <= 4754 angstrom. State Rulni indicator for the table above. 1.04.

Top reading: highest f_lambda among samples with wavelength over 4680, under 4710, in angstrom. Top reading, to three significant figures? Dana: 7.62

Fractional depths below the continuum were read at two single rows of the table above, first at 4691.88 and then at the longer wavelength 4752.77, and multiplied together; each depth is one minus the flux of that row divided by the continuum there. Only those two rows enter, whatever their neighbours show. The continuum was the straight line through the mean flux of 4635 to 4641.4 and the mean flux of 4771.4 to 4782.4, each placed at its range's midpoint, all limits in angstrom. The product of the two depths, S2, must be -0.002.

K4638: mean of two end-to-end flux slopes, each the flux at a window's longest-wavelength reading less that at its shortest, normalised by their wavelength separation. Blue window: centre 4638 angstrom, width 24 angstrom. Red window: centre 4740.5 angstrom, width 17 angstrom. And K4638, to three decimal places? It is -0.013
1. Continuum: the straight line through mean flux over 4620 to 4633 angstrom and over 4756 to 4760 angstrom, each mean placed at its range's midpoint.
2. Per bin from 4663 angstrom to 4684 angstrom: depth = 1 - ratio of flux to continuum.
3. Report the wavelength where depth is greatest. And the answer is 4672.47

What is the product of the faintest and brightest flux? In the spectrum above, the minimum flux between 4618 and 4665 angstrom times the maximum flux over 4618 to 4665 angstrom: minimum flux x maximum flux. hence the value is 58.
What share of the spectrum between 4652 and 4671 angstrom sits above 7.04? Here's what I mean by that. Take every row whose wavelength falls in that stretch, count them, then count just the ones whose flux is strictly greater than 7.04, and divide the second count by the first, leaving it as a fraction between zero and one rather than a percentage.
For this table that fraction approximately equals 1.0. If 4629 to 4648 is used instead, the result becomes 1.0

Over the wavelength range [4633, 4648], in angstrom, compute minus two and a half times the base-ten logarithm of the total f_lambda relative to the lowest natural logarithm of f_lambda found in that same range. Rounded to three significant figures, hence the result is -3.61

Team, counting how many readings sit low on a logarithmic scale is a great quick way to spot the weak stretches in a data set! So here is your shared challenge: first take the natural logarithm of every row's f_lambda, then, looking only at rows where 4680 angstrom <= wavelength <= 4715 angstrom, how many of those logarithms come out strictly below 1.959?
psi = 9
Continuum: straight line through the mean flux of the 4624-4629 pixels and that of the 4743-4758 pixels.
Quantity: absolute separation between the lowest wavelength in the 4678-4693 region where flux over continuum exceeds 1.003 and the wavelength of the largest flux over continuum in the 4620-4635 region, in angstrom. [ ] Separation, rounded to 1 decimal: 47.2 angstrom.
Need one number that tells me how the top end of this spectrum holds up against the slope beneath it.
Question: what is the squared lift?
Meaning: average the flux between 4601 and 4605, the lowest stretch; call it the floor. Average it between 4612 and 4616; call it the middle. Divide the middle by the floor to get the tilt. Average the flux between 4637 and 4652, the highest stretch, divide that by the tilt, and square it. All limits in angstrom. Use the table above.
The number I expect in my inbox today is 59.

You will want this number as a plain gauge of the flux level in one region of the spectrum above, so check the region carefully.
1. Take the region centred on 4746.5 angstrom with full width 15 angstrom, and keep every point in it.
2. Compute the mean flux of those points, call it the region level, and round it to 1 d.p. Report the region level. 6.7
